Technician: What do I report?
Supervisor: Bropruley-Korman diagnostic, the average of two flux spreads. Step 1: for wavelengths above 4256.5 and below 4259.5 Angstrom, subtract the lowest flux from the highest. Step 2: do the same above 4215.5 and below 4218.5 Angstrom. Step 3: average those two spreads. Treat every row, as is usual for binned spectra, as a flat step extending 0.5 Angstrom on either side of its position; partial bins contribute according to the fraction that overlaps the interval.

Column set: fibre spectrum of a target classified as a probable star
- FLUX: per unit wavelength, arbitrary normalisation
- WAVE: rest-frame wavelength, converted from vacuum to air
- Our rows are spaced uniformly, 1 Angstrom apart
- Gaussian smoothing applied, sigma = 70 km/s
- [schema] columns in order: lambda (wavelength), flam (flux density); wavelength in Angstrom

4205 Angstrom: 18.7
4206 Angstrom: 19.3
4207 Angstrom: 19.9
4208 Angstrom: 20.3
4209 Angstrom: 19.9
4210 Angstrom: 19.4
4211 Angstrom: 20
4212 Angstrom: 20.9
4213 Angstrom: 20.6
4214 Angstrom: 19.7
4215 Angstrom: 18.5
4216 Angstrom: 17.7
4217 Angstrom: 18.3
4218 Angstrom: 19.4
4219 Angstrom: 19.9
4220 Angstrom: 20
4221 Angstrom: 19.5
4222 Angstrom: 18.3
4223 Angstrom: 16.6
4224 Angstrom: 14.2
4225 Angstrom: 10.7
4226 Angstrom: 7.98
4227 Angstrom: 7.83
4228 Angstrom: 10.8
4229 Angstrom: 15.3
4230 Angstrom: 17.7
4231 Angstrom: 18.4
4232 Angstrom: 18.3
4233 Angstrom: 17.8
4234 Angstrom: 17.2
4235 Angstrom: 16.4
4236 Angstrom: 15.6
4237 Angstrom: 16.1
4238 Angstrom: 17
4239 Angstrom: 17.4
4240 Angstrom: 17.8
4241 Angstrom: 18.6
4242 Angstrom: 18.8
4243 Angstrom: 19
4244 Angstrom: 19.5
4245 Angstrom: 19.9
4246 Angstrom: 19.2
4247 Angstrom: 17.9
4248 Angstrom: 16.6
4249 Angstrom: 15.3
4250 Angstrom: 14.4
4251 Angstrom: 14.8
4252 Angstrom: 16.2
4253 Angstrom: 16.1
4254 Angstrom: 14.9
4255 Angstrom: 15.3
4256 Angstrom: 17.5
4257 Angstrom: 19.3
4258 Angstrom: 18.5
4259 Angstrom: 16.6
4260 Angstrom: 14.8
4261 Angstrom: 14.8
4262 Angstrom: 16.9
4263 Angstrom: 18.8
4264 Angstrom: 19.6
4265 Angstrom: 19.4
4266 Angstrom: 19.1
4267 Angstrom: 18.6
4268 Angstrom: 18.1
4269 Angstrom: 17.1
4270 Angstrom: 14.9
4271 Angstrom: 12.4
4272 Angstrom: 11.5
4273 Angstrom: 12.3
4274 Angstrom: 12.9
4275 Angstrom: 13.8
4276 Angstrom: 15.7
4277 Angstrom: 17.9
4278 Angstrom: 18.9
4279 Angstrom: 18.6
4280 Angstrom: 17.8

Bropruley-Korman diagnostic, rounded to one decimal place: 2.2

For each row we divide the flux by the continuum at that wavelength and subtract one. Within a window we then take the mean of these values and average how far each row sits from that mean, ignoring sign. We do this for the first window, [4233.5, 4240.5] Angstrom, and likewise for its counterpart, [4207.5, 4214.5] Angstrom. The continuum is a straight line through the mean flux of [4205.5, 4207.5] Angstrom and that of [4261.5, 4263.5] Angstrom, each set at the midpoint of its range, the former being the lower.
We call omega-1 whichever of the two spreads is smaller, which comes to 0.02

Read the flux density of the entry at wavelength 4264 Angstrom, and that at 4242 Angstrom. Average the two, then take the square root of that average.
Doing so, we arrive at 4.38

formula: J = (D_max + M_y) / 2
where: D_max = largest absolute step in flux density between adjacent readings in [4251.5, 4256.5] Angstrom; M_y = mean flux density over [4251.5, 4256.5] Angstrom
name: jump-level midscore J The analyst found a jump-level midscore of 9.1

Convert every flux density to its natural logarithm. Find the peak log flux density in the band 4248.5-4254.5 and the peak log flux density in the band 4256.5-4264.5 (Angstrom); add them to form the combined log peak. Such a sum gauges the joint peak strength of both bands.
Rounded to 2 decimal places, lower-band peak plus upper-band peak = 5.76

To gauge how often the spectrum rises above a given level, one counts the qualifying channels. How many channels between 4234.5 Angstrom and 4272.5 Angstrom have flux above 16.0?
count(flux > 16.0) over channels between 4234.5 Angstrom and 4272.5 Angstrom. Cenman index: 27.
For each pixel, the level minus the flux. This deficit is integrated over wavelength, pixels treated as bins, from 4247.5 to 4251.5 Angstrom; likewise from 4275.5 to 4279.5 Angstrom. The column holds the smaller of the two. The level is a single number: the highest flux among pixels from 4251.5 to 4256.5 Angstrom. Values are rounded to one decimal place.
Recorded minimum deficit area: -1.1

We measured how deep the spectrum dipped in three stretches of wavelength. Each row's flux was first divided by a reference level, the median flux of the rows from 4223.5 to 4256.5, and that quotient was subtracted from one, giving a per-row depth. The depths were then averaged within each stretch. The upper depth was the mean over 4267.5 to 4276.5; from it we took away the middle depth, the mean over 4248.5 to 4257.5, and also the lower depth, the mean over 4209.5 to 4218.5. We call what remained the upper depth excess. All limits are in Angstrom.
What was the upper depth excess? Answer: 0.27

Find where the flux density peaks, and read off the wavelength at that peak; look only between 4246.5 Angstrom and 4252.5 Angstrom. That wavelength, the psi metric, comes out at 4247 Angstrom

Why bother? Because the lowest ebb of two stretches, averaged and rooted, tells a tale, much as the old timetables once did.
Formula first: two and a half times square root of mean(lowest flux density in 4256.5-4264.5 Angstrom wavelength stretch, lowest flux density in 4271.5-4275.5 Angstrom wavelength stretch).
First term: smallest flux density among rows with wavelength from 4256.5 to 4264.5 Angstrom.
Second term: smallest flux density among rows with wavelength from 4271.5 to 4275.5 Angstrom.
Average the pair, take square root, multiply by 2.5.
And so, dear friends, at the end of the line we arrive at 9.1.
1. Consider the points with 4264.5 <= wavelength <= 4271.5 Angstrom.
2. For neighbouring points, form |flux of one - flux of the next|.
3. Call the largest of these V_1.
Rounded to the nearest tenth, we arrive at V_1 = 2.5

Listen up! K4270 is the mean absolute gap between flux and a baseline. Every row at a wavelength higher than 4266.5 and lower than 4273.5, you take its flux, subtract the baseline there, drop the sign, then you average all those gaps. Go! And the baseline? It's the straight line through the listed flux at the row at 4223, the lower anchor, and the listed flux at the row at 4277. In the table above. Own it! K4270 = 3.1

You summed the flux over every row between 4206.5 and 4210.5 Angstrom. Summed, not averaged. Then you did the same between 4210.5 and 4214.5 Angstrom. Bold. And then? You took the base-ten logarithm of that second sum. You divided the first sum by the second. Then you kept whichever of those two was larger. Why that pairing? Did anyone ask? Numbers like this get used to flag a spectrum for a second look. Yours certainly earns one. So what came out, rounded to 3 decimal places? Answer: 1.910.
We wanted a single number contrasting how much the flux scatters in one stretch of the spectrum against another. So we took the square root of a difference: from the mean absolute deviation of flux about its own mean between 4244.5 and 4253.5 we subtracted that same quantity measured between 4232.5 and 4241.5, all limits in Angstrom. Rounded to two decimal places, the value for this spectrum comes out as 0.89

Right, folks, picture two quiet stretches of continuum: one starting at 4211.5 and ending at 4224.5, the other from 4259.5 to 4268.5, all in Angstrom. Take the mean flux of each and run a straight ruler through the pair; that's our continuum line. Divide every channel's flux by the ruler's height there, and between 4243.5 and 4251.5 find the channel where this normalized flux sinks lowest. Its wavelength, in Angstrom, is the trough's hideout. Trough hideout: 4250 Angstrom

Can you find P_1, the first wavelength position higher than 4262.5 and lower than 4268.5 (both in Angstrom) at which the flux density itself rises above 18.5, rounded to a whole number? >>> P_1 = 4263 Angstrom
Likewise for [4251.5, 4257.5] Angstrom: 4257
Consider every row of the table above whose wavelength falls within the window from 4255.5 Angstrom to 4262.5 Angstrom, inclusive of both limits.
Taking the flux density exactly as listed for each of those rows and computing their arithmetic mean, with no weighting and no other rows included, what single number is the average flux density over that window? 16.9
